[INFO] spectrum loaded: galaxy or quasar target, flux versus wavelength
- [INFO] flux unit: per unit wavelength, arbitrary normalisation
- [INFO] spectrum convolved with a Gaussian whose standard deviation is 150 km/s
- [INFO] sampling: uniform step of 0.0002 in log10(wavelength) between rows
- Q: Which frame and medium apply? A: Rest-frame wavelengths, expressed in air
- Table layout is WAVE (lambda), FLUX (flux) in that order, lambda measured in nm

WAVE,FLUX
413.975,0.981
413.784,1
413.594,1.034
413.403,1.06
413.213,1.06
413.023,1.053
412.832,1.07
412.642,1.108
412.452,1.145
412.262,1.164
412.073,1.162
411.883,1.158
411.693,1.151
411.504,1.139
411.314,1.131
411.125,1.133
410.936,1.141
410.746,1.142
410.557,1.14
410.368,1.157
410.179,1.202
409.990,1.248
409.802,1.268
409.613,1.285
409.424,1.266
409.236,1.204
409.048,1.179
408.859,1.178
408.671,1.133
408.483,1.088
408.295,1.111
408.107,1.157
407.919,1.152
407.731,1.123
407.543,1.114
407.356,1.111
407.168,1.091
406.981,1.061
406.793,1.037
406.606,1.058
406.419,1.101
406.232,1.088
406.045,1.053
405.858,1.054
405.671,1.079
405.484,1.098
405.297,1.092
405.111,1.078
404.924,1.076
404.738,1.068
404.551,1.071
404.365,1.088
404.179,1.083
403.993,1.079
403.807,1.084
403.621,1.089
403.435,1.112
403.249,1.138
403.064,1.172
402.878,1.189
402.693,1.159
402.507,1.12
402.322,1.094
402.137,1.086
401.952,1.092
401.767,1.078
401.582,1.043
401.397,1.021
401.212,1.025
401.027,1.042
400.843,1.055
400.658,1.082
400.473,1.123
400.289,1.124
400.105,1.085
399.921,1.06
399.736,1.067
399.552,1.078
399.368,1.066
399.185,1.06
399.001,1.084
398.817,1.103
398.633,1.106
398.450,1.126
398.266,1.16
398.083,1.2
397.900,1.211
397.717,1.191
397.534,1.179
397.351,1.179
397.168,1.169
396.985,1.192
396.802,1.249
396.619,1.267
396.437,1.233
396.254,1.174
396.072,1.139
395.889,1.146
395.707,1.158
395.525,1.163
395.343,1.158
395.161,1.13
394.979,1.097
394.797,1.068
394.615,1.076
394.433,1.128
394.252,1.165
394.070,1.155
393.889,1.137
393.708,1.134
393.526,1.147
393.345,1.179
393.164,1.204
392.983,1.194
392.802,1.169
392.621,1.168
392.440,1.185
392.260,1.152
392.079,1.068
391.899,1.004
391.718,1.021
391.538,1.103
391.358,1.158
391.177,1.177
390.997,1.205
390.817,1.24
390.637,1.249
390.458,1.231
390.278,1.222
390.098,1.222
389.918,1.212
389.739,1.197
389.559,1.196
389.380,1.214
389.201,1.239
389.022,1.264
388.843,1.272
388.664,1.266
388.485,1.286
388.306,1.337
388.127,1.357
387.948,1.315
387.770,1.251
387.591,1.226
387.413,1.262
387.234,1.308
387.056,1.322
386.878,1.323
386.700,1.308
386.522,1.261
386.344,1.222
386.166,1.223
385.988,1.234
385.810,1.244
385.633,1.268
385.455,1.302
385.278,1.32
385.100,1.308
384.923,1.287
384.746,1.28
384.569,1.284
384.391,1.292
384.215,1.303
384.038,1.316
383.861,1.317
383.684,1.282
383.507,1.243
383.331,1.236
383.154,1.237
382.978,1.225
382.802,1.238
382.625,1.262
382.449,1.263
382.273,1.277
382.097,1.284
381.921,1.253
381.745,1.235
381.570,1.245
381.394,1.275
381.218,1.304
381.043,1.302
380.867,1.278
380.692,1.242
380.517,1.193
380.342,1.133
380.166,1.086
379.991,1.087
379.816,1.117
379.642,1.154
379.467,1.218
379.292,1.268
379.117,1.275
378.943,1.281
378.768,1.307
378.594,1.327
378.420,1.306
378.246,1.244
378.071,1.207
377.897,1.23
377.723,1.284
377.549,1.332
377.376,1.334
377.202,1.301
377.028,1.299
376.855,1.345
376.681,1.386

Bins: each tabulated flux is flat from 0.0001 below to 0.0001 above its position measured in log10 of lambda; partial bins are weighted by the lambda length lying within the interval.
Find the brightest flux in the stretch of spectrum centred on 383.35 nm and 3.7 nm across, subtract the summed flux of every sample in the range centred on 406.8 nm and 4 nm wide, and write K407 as -22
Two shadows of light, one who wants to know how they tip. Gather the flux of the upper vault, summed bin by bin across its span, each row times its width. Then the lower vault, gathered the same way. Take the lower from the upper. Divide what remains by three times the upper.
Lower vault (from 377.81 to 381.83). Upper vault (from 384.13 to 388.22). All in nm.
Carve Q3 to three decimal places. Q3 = 0.019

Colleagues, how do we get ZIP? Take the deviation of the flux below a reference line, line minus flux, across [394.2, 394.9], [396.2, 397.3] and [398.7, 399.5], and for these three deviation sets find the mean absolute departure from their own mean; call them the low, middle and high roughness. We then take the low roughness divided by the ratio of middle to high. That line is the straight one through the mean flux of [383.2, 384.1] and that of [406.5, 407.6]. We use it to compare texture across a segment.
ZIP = 0.014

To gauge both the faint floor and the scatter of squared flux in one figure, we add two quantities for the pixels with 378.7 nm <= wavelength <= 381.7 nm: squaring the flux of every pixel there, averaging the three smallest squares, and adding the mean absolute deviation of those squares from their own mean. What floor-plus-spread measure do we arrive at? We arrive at 1.36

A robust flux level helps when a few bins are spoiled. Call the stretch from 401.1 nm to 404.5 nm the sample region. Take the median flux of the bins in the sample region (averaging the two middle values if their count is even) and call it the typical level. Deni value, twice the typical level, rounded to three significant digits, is 2.18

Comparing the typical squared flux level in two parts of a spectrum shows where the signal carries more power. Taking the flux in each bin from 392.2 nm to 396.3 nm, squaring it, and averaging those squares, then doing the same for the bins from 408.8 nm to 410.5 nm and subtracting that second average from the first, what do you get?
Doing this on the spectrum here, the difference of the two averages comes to -0.17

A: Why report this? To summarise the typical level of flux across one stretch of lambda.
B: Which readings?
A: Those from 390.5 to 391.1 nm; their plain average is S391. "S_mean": 1.23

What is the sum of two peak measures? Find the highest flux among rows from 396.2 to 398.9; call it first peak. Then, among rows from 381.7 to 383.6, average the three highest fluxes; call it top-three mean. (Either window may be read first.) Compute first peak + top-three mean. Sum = 2.54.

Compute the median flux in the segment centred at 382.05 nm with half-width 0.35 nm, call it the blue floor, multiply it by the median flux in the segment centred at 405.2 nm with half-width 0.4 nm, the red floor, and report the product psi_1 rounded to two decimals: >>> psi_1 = 1.37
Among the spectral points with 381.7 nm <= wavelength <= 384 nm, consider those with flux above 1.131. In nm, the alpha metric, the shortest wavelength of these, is 381.745 nm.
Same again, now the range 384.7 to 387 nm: 384.746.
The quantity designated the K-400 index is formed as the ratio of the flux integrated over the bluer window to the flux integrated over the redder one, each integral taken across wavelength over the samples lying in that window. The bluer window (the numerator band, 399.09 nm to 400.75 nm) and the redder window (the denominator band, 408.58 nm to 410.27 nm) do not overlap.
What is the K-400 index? 0.87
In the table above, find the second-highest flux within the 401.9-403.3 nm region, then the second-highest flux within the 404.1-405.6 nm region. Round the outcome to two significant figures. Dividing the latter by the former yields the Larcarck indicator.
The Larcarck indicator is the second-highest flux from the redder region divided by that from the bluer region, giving 0.93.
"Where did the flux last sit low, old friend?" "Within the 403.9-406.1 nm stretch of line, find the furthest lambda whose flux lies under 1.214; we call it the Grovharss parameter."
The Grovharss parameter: 406.045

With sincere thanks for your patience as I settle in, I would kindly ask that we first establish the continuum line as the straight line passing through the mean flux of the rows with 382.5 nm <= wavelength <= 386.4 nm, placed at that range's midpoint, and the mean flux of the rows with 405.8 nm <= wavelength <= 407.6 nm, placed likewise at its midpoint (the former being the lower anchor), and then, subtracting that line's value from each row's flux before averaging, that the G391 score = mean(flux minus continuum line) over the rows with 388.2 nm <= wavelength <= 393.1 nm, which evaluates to -0.021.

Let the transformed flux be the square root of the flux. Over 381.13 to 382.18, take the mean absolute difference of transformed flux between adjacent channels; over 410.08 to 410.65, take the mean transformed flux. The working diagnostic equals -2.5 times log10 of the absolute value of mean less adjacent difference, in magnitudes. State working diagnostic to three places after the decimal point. -0.073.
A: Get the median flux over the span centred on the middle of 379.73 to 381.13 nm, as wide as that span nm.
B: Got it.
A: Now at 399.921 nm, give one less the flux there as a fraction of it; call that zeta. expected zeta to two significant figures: 0.089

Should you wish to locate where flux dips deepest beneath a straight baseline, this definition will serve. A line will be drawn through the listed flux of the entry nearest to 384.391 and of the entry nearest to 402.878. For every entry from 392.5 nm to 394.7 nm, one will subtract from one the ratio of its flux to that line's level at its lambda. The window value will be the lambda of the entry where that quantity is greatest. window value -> 394.615 nm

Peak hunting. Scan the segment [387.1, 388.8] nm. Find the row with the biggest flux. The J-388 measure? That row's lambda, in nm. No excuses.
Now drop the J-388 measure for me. 388.127 nm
